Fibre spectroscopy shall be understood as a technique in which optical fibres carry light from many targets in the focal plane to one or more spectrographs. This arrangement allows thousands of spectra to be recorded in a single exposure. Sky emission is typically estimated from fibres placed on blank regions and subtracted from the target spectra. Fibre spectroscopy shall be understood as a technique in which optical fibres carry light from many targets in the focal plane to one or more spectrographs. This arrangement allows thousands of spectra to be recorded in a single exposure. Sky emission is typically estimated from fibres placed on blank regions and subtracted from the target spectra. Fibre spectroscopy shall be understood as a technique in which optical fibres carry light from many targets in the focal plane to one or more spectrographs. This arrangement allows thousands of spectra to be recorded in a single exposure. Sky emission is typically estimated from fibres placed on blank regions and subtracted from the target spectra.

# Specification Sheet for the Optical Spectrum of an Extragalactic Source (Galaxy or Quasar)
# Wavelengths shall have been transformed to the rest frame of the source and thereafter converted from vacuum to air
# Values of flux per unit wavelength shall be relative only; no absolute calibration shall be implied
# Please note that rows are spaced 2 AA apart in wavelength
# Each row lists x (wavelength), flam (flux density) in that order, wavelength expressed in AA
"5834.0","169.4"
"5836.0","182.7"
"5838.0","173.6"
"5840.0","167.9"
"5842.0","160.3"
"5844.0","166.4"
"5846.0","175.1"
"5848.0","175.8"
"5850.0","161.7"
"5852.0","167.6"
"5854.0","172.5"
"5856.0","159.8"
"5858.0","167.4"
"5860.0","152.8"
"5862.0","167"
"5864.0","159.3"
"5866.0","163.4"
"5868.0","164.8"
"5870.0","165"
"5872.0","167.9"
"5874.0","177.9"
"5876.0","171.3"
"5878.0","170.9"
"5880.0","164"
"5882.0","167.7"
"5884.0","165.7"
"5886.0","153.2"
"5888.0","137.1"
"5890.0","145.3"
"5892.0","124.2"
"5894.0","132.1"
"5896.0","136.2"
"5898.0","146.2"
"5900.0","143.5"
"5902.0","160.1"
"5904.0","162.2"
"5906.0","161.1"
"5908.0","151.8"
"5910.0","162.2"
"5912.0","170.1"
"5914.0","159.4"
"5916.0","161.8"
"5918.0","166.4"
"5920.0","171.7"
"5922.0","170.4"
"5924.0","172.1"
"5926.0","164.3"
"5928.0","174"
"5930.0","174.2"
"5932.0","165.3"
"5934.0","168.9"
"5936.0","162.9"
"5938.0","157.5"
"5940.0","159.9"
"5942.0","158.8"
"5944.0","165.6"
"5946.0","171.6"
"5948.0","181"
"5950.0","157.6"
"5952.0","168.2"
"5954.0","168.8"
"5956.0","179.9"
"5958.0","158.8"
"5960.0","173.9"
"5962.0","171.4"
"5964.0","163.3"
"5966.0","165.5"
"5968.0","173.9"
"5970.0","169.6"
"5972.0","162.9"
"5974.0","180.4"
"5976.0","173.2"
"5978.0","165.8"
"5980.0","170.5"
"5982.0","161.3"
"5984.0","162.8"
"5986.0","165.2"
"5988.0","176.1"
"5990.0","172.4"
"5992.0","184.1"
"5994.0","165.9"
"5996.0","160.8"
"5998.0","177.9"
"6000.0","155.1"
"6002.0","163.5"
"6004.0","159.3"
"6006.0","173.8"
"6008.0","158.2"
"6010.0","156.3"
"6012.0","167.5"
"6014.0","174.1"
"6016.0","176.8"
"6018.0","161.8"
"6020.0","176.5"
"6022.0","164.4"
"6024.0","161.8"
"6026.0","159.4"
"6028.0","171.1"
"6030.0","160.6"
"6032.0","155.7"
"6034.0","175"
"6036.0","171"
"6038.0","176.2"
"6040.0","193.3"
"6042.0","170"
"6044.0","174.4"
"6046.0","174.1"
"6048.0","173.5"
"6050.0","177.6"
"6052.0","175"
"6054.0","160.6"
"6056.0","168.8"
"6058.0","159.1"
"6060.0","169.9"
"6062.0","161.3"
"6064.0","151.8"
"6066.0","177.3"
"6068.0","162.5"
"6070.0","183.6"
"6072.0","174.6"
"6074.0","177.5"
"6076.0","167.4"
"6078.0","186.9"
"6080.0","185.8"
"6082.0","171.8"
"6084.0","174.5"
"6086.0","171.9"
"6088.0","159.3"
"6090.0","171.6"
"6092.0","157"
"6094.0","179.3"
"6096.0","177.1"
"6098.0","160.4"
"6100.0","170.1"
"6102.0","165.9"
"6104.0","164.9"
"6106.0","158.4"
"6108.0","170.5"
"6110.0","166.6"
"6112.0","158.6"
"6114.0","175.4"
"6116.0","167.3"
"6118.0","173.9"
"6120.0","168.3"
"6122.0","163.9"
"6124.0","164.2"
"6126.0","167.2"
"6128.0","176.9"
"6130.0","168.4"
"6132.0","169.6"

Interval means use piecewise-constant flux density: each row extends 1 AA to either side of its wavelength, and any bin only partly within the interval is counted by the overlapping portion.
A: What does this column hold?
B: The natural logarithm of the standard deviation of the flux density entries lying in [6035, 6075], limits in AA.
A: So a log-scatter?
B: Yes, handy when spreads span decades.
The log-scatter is 2.2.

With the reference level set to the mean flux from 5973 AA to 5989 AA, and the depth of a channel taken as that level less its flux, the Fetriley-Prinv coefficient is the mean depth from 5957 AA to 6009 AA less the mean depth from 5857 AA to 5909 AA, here -11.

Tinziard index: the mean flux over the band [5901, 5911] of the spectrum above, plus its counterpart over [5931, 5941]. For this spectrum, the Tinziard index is 322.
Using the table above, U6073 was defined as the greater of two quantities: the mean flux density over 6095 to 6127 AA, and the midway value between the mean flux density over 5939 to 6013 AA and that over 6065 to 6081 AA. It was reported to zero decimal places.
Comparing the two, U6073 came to 172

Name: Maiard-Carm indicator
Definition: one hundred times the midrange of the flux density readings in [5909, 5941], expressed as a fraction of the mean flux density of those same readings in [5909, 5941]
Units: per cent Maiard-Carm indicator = 100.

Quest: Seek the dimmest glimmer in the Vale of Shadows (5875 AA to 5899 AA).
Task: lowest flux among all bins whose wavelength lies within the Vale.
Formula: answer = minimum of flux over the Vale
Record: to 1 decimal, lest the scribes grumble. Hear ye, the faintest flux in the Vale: 124.2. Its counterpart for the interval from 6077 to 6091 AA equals 159.3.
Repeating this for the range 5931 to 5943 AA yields 157.5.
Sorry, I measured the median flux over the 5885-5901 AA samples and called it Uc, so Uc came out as 140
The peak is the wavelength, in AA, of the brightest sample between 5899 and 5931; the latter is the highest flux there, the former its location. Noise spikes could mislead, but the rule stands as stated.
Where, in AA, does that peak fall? 5930.0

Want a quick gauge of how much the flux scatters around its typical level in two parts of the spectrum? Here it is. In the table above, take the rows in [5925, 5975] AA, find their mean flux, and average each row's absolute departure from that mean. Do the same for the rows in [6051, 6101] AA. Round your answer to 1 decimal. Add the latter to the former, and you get 13.4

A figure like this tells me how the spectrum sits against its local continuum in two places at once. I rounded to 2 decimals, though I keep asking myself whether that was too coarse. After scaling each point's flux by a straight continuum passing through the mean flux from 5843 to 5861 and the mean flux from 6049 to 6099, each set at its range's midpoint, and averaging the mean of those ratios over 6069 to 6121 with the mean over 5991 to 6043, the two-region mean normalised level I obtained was 1.00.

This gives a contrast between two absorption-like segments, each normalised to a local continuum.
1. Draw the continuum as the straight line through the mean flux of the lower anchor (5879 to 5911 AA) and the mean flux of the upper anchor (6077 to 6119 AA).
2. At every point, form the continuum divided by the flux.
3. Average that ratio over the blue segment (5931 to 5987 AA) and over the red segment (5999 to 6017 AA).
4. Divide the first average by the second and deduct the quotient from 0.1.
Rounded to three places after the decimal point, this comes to -0.857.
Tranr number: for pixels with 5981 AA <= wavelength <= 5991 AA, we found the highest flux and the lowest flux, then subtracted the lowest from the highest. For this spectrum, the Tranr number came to 15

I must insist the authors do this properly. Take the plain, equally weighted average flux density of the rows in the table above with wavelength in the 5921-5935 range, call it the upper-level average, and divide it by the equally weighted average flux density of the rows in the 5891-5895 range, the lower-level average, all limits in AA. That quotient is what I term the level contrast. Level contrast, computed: 1.33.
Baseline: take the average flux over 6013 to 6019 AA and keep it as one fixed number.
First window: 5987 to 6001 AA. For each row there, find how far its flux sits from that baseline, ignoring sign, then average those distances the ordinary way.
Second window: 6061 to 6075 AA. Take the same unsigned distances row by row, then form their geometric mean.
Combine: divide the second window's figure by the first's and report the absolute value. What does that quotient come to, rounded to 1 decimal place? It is 1.0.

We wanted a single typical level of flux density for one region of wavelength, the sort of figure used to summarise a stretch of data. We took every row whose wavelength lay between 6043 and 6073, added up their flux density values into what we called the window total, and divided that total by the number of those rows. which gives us 170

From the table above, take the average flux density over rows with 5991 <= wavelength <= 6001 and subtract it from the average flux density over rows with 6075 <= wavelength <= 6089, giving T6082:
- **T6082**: 5.2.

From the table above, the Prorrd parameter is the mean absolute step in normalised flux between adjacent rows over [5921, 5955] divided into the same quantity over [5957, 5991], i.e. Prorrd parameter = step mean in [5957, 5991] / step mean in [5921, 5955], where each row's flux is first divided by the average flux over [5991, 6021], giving 1.1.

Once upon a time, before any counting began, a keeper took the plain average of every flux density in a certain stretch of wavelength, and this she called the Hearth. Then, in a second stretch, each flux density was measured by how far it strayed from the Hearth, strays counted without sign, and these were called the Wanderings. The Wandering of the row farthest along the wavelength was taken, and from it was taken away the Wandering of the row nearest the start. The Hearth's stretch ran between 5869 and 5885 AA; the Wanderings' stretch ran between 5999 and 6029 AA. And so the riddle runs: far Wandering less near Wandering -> -11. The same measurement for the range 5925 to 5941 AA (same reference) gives 4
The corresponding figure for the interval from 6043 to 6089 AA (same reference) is 4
